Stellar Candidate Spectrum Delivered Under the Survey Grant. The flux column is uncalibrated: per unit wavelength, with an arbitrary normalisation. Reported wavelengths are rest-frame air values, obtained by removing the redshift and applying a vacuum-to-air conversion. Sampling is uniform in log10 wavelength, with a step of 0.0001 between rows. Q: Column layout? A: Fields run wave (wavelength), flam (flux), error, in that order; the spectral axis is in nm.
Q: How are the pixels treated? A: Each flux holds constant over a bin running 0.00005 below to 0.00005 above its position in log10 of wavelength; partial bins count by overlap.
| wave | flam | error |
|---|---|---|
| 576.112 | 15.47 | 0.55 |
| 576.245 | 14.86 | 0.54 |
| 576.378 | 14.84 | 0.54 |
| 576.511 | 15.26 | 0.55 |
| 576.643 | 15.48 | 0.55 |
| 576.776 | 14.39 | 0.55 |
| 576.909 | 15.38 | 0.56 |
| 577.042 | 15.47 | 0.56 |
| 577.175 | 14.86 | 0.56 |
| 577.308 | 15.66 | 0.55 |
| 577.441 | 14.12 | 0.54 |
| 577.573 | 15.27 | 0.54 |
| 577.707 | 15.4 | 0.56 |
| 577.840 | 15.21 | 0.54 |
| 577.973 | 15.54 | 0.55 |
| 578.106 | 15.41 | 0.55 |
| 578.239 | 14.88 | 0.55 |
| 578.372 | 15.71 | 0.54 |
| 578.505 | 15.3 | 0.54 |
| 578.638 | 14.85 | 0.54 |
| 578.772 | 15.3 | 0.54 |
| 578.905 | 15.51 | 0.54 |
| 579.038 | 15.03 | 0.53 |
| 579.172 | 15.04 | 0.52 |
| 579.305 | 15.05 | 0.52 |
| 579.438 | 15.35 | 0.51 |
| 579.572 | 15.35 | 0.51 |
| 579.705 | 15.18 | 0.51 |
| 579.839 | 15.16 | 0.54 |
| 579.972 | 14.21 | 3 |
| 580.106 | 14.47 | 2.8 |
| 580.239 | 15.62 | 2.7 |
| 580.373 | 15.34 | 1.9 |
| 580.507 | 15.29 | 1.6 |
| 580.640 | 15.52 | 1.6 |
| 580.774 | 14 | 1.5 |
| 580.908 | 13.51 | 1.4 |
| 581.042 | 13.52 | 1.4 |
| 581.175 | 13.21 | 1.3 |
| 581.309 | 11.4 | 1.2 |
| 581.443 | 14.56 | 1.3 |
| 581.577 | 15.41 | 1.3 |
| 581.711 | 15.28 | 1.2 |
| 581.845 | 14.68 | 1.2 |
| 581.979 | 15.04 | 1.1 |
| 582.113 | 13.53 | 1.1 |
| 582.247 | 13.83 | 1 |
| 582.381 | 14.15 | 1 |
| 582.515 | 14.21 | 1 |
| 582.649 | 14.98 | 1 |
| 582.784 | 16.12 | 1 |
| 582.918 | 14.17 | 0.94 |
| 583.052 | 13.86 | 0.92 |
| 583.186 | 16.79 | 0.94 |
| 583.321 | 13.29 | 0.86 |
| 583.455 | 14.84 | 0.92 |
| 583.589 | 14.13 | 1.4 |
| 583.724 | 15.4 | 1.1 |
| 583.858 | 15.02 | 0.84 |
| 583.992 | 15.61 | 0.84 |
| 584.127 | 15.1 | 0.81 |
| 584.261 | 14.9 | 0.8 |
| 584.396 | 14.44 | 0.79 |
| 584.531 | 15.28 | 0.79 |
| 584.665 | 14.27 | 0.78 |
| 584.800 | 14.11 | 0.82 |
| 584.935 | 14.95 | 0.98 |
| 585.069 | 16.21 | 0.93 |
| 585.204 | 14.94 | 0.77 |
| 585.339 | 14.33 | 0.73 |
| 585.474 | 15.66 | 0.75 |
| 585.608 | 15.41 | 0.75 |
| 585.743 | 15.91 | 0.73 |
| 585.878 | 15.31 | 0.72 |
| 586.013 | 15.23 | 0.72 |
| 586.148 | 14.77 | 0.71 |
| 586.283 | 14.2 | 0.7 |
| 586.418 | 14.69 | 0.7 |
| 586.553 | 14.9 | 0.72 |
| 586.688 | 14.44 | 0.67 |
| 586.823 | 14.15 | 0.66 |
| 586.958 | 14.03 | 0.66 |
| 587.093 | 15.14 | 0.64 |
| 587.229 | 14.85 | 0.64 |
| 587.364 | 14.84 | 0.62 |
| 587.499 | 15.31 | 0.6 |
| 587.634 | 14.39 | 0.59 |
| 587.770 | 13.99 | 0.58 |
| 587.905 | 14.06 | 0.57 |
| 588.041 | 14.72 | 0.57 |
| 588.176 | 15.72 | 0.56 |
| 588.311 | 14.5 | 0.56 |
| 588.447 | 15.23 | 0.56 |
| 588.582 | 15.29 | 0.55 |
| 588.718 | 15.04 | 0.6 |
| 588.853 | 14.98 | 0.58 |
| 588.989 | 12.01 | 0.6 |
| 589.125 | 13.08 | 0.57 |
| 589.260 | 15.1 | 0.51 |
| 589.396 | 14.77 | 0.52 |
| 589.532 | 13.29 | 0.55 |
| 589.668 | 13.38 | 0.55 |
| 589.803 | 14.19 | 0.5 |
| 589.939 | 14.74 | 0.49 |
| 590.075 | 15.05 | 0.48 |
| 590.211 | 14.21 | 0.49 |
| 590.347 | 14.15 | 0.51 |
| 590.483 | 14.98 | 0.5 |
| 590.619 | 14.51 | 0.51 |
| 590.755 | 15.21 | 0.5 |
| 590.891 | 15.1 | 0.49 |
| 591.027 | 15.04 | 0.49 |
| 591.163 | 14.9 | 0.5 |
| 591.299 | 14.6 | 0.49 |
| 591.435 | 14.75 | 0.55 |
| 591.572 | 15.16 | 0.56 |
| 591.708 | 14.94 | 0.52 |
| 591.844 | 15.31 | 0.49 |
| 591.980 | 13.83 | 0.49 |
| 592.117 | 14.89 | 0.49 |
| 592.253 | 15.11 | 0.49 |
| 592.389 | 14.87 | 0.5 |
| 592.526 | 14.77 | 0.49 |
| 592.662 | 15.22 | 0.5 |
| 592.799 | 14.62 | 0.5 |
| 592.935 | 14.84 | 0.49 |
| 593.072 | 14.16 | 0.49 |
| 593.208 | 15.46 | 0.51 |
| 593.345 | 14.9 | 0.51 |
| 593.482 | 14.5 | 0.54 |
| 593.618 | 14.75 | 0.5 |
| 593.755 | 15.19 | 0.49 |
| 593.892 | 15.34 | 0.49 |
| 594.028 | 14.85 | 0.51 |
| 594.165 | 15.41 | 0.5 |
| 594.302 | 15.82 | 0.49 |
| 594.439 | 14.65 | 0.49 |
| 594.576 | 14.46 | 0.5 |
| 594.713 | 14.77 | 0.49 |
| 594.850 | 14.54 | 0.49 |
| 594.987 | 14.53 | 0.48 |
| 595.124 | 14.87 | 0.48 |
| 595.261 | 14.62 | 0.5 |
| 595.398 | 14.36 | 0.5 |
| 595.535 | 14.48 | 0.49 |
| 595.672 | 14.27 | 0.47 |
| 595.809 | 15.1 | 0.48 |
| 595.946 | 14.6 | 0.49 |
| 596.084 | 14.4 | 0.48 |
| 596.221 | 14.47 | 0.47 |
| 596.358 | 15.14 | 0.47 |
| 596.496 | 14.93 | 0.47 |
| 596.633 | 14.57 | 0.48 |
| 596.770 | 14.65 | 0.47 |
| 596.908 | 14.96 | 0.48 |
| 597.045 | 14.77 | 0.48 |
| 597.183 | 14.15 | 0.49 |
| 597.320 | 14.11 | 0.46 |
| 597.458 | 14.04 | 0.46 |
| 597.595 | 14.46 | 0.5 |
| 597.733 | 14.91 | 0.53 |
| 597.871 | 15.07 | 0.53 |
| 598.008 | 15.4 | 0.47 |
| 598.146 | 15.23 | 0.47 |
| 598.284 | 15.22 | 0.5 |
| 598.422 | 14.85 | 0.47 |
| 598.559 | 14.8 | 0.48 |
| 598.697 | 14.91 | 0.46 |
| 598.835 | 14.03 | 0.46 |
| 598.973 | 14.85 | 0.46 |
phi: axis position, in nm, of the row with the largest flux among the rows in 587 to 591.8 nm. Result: 588.176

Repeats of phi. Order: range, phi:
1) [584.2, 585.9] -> 585.069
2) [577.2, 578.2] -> 577.308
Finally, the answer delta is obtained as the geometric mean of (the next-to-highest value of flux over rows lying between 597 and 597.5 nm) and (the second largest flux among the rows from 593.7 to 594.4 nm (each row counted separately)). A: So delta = 14.8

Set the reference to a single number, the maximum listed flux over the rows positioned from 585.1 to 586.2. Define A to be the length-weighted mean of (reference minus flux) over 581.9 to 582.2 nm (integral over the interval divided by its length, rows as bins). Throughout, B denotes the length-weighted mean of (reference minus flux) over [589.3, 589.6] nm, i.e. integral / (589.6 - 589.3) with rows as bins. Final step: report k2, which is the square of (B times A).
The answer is 8.5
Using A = 1.6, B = 1.78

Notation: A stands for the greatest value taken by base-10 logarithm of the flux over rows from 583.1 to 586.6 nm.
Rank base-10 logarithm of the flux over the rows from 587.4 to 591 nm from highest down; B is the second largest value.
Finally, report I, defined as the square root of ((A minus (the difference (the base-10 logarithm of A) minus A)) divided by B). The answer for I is 1.412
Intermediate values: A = 1.225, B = 1.185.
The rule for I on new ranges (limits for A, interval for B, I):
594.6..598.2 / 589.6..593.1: 1.395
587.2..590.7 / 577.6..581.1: 1.393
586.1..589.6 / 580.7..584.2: 1.385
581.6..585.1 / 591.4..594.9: 1.409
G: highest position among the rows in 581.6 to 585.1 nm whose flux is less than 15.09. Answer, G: 584.935 nm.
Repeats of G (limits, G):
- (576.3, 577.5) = 577.441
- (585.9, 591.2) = 591.163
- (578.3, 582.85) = 582.649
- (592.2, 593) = 592.935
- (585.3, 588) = 587.905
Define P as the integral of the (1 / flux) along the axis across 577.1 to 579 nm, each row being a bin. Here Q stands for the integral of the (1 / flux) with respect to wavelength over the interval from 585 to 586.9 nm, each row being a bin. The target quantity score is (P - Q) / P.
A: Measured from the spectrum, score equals -0.02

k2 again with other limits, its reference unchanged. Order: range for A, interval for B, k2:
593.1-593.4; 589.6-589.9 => 3.0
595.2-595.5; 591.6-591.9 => 1.3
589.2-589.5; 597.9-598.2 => 0.5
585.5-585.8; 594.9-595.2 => 0.1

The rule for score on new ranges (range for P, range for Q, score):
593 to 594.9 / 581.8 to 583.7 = -0.03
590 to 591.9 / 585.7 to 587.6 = 0.00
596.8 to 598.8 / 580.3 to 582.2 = 0.01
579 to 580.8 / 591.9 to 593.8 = -0.08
